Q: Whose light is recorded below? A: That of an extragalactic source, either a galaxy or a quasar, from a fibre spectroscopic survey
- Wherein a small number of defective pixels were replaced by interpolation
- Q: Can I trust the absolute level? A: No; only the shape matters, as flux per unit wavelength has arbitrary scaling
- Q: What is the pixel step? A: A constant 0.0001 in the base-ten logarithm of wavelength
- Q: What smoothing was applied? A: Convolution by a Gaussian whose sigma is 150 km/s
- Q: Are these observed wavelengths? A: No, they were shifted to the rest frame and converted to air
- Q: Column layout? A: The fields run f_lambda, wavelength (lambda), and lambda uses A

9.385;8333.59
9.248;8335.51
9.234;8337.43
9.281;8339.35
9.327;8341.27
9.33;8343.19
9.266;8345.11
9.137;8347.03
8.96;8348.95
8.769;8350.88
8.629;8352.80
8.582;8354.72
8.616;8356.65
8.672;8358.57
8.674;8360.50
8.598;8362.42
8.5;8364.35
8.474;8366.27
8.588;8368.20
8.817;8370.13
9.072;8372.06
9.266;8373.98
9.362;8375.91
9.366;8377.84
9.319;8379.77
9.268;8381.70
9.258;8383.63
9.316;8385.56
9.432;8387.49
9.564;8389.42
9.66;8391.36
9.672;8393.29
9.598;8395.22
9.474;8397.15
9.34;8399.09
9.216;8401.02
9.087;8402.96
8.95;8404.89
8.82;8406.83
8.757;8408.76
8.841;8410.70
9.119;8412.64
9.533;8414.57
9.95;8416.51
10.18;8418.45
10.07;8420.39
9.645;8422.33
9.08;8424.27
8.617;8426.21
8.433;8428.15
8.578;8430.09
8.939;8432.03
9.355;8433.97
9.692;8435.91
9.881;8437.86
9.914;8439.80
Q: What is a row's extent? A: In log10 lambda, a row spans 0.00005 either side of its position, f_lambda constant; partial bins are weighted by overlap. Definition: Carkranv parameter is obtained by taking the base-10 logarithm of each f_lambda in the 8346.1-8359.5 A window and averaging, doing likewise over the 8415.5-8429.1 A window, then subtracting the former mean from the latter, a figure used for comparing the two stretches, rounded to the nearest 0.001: 0.030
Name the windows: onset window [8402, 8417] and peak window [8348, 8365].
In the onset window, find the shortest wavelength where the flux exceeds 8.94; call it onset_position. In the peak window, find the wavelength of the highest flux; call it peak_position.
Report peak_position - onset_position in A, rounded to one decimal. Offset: -54.0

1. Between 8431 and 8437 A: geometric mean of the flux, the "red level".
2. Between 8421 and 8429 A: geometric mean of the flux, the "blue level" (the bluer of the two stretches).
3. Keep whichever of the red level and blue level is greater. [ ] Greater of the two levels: 9.3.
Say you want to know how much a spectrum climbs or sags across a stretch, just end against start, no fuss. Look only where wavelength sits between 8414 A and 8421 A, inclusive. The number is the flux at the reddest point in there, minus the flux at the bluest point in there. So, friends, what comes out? 0.54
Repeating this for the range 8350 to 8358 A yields -0.15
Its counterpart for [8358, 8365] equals -0.17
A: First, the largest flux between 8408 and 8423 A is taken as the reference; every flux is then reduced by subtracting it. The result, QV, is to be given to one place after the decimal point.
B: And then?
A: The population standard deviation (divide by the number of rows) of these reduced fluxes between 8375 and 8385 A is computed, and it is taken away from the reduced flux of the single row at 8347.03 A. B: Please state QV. -1.1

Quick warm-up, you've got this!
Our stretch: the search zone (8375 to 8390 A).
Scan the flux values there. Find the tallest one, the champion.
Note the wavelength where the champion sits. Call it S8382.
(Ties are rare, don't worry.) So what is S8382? 8389.42 A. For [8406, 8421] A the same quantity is 8418.45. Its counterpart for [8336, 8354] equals 8343.19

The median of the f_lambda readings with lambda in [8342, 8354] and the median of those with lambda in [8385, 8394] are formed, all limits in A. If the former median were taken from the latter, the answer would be 0.52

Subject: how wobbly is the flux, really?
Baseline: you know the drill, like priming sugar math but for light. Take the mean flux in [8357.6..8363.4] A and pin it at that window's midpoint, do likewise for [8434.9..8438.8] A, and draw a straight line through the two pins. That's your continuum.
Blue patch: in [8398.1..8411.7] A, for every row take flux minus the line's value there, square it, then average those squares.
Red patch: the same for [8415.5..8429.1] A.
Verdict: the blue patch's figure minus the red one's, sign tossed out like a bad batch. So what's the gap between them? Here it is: 0.37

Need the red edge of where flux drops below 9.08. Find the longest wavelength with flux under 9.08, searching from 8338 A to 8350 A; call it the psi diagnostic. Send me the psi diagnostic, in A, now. 8348.95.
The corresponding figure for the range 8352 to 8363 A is 8362.42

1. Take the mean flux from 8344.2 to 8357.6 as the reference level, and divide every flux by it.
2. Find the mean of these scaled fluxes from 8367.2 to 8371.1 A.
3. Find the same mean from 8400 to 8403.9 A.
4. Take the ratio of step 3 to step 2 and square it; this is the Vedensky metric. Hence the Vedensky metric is 1.11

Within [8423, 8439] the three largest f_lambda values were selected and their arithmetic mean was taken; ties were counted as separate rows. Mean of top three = 9.6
